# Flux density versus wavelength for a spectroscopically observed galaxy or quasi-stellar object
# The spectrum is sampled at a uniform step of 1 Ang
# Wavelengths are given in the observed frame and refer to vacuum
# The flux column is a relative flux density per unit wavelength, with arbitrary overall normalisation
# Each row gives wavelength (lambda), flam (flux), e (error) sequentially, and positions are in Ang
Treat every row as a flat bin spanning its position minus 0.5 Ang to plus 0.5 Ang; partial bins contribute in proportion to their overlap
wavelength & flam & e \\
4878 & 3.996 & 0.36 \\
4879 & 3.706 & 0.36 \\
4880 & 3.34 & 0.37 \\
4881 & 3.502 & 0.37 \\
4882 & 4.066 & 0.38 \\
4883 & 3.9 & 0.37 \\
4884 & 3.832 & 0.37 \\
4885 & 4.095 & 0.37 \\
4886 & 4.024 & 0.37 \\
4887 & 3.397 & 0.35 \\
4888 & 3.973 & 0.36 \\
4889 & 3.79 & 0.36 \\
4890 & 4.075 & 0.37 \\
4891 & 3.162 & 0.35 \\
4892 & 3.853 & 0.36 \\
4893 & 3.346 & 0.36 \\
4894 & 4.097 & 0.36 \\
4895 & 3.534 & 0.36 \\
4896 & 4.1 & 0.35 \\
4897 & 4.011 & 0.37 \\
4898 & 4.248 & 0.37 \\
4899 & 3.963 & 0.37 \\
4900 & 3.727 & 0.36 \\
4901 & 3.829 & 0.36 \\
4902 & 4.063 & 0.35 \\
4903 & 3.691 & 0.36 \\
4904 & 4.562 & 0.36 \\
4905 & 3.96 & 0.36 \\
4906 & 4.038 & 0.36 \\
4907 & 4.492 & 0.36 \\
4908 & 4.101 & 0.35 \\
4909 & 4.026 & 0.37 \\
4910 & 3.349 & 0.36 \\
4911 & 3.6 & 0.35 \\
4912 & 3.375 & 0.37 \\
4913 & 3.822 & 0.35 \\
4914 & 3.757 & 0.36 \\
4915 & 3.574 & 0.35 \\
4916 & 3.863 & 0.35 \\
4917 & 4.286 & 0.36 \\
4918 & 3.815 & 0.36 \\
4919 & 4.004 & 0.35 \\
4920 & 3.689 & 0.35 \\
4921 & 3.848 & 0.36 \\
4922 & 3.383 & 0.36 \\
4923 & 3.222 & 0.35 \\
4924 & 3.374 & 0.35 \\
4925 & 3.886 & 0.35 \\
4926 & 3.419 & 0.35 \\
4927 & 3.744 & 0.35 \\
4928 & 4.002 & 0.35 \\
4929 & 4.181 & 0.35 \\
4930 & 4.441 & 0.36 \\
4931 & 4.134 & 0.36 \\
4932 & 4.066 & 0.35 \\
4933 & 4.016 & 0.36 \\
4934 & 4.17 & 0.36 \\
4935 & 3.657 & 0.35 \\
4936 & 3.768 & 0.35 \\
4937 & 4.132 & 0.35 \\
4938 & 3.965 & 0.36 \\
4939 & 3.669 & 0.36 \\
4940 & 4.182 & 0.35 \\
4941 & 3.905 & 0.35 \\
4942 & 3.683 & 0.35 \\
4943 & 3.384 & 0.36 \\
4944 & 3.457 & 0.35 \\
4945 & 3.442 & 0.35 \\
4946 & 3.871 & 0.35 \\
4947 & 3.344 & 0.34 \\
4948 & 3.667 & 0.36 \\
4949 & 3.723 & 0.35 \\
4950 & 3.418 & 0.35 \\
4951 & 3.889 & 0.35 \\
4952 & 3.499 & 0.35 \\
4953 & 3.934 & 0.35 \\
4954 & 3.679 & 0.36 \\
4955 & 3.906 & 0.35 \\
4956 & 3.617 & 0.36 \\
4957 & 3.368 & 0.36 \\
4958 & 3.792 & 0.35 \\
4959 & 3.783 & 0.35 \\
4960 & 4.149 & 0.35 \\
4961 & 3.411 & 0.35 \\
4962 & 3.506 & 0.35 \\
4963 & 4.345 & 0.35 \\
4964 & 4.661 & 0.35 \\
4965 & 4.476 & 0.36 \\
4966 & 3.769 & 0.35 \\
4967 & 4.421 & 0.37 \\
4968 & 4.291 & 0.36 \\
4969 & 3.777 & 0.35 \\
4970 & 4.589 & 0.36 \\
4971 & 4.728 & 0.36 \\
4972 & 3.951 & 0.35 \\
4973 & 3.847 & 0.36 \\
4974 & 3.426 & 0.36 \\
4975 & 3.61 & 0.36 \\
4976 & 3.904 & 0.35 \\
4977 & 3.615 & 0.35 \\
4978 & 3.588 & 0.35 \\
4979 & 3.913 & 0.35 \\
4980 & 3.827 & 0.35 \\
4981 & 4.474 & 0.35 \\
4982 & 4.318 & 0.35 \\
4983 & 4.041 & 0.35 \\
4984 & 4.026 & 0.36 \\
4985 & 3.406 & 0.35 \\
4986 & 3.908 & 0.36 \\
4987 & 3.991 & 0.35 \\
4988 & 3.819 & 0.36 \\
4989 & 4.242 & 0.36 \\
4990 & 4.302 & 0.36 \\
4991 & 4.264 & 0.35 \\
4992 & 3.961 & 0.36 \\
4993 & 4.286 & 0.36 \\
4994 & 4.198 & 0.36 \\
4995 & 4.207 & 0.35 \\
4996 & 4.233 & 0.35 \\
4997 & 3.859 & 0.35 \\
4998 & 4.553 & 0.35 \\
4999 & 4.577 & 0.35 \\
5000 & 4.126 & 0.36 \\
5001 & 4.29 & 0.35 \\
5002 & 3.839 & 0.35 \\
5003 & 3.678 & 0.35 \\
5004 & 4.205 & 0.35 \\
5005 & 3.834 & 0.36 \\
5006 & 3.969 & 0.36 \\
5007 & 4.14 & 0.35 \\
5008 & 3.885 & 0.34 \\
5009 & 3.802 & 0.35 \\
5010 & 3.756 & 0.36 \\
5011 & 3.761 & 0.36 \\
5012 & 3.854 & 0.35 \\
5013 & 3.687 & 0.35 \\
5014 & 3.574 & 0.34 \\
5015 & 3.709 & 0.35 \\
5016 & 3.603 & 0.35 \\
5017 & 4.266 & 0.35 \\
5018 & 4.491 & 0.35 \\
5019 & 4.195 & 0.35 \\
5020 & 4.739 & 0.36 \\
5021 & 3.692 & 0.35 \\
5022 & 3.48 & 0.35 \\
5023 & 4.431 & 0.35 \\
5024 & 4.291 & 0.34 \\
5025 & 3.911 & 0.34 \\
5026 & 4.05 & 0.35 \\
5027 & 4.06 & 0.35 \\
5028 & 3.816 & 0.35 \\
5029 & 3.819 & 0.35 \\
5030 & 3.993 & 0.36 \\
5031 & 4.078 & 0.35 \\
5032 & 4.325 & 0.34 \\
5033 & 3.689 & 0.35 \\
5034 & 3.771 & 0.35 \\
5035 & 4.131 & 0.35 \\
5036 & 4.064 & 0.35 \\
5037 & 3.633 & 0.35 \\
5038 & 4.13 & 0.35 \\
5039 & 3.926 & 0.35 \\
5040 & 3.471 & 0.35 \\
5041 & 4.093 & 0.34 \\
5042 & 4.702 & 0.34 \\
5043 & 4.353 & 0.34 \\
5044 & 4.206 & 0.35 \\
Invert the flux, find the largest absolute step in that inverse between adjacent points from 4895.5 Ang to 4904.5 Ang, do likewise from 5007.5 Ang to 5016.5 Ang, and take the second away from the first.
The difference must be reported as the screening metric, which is 0.040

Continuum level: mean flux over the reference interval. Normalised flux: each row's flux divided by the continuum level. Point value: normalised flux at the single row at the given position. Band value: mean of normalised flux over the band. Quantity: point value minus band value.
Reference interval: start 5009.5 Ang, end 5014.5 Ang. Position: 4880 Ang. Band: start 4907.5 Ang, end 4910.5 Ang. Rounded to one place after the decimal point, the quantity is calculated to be -0.1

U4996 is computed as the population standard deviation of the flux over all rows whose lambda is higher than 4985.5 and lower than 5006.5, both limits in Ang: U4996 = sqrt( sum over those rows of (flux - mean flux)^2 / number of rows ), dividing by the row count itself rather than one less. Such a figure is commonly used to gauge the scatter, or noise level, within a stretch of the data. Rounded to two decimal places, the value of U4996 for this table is 0.24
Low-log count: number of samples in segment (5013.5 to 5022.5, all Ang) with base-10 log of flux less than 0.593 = 5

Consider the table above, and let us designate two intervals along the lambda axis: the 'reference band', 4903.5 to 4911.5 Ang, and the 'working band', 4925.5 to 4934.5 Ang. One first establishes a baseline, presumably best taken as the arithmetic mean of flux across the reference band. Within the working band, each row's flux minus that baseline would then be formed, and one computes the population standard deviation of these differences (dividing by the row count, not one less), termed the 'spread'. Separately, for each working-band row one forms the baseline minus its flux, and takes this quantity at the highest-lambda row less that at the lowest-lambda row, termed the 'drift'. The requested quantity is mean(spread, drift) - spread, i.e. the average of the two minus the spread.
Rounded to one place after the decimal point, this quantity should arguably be -0.5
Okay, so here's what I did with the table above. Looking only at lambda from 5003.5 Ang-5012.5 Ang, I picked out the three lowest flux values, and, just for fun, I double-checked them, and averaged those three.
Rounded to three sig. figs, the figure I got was 3.77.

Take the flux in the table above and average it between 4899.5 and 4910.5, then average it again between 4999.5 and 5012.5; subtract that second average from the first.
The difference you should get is 0.05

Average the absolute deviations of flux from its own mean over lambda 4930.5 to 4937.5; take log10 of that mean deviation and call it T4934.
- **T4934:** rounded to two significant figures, -0.80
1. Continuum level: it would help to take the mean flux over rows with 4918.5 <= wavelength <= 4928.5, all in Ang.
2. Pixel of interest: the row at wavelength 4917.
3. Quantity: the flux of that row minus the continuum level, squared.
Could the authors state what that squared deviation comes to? 0.40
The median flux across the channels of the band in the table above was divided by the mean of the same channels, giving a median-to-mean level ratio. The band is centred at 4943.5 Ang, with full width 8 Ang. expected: 0.98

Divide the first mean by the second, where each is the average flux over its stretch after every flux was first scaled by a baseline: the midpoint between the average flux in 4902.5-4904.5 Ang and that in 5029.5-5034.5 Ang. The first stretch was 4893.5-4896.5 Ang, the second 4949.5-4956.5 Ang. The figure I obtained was 1.06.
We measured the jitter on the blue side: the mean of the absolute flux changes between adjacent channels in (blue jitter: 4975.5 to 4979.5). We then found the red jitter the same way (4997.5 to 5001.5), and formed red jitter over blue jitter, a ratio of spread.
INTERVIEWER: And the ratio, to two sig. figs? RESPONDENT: 1.0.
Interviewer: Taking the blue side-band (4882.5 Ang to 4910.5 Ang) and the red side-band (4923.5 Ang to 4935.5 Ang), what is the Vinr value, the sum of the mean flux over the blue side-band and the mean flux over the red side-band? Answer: 7.83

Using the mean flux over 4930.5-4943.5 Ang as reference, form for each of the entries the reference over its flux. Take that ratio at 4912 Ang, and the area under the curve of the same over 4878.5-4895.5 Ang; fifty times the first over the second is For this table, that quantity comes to 3.2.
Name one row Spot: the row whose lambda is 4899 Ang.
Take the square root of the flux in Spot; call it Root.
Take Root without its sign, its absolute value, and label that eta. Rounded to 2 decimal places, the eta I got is 1.99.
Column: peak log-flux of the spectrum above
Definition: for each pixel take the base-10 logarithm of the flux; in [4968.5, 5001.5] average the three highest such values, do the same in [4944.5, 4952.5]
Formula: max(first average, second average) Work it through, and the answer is 0.666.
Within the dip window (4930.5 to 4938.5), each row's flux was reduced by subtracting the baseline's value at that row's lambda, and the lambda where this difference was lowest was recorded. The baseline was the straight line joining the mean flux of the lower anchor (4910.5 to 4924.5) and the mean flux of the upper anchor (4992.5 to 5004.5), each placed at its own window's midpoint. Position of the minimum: 4935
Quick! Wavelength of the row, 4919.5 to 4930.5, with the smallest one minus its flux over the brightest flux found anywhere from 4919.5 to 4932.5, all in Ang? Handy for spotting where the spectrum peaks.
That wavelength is 4930 Ang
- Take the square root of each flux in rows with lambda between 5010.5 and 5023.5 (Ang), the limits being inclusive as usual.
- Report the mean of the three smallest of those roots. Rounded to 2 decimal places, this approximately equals 1.88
